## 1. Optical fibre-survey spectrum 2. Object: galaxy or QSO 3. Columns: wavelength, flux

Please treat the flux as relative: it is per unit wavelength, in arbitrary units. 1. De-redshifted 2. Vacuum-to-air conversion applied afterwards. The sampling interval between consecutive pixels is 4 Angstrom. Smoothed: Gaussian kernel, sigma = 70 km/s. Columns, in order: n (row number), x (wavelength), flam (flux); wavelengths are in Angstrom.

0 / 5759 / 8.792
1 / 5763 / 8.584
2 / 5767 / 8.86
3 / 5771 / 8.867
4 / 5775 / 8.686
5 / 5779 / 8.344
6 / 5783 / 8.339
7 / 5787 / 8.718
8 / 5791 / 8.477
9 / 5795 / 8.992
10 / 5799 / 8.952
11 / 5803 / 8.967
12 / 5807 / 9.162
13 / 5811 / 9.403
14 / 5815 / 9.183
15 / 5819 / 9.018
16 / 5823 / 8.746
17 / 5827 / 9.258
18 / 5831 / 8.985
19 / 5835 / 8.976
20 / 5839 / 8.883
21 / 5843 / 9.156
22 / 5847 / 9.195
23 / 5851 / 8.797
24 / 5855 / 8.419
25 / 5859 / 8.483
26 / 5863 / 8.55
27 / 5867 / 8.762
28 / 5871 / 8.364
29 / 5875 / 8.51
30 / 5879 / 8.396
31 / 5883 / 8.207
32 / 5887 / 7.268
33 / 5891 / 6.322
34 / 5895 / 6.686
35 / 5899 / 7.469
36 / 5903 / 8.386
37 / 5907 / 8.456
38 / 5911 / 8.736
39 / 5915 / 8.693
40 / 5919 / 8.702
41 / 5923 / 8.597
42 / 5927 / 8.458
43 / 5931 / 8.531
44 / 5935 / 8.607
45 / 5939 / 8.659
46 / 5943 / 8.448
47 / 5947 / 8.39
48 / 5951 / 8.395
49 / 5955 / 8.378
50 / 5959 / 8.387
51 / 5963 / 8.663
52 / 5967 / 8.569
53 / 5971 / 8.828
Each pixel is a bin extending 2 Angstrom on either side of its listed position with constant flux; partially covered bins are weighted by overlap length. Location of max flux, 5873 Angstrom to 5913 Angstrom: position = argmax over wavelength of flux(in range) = 5911 Angstrom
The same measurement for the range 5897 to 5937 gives 5911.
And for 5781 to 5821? 5811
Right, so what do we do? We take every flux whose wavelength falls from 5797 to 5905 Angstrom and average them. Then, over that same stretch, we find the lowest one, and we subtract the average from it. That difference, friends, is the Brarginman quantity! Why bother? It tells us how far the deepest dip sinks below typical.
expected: -2.2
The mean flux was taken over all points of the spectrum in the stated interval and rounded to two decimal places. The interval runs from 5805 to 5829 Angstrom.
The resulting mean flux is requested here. 9.13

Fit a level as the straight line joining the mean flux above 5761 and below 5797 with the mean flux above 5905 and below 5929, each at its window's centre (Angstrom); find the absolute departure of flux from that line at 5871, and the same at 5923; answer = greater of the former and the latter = 0.26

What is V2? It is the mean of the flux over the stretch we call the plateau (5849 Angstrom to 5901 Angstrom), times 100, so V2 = 802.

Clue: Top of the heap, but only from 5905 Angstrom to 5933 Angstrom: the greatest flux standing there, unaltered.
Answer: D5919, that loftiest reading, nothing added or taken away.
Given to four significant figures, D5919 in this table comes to 8.736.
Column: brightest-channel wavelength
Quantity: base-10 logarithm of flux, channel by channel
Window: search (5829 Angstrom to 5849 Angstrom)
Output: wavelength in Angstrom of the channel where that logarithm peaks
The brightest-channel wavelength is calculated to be 5847 Angstrom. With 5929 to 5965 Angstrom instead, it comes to 5963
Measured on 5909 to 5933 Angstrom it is 5911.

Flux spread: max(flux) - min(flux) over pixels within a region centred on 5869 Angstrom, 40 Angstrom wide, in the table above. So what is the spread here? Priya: 1.5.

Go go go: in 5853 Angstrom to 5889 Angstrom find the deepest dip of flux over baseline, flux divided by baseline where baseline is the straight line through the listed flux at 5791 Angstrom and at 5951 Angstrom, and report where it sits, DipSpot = 5887 Angstrom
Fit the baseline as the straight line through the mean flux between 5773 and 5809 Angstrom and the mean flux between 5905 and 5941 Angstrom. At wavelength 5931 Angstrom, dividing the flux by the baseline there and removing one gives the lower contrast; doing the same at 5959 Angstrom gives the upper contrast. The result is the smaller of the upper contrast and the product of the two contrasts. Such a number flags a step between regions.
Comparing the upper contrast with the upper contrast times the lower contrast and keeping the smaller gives -0.021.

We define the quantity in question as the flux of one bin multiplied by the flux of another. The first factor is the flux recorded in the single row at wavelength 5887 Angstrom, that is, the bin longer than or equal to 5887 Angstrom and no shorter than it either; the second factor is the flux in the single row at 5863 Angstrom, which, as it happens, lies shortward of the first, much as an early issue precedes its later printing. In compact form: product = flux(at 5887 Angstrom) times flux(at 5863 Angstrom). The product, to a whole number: 62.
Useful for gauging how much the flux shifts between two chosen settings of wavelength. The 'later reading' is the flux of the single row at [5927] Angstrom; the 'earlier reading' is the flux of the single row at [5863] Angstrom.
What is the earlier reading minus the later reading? 0.09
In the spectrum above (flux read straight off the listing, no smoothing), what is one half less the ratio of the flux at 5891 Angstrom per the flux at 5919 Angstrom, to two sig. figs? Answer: -0.23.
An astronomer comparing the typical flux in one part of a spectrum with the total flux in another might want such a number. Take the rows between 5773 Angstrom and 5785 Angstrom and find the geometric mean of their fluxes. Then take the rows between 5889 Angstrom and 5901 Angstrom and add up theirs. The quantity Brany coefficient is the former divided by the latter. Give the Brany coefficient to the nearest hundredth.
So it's 0.41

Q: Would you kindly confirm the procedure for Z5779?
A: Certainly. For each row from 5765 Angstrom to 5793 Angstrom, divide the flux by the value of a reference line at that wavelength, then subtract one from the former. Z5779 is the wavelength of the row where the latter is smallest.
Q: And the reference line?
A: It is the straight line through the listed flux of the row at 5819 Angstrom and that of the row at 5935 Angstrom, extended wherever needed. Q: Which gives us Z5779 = 5779 Angstrom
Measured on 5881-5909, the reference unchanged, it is 5891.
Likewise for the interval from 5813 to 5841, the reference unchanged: 5823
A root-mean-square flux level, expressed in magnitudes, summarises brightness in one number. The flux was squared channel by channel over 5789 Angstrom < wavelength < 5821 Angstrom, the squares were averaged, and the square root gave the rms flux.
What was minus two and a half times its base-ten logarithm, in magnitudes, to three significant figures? -2.39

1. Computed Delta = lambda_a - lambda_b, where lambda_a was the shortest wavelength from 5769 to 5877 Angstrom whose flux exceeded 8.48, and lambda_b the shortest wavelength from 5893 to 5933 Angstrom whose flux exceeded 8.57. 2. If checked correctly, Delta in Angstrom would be -140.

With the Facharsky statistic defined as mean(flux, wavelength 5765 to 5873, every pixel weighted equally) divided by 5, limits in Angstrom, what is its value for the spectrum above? 1.77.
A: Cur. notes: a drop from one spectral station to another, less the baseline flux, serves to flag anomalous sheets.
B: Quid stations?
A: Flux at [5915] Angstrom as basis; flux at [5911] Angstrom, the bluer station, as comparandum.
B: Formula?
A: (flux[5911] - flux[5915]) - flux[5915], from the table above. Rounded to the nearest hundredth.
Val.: -8.65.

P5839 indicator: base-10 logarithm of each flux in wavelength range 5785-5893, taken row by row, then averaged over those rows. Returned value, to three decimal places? 0.937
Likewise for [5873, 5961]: 0.913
